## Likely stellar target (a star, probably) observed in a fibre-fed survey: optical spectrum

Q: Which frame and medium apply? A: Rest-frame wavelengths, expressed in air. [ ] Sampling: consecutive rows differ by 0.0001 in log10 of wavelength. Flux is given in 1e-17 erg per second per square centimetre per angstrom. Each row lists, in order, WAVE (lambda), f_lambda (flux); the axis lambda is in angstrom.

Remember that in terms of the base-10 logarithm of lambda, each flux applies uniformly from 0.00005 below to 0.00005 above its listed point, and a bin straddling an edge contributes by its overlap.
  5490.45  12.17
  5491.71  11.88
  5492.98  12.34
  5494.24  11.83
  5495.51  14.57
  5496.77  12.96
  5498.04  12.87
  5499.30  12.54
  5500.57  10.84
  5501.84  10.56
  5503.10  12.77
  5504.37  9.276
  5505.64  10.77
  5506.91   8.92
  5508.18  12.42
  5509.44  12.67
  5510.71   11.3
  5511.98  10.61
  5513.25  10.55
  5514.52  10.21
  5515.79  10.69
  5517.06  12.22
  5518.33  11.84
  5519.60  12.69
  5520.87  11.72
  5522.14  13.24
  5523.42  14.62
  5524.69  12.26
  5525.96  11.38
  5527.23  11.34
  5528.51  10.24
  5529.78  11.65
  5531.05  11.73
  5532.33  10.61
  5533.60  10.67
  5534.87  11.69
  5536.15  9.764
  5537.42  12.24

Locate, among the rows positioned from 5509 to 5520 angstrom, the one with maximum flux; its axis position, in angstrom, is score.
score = 5519.60 angstrom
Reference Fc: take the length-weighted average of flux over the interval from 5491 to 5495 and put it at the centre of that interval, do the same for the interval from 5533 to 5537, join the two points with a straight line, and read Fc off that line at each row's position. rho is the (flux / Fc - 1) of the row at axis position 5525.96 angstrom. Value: 0.027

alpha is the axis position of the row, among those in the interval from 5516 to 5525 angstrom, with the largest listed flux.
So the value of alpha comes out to 5523.42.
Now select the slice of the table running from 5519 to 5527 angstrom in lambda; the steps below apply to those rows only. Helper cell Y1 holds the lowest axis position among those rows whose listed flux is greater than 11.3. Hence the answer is 5519.60 angstrom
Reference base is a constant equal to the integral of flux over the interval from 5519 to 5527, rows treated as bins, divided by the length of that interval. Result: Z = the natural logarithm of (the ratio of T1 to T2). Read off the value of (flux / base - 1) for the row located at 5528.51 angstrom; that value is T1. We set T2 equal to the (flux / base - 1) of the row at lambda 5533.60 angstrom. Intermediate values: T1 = -0.186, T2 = -0.15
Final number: 0.2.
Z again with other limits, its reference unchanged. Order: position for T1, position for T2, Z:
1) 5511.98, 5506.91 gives -0.6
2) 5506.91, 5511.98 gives 0.6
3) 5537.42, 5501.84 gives -1.8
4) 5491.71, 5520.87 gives -0.2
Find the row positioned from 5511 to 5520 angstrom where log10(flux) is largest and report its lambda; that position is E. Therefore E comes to 5519.60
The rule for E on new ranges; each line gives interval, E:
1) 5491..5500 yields 5495.51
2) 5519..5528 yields 5523.42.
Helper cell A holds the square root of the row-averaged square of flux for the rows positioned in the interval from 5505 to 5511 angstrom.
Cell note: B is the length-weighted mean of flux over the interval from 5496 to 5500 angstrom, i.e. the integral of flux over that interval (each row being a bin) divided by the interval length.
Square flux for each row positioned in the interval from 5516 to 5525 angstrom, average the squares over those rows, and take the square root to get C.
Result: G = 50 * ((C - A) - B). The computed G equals -572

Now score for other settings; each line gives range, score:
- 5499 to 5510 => 5503.10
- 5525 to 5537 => 5531.05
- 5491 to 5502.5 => 5495.51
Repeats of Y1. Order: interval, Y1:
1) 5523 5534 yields 5523.42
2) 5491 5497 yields 5491.71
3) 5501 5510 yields 5503.10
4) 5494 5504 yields 5494.24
